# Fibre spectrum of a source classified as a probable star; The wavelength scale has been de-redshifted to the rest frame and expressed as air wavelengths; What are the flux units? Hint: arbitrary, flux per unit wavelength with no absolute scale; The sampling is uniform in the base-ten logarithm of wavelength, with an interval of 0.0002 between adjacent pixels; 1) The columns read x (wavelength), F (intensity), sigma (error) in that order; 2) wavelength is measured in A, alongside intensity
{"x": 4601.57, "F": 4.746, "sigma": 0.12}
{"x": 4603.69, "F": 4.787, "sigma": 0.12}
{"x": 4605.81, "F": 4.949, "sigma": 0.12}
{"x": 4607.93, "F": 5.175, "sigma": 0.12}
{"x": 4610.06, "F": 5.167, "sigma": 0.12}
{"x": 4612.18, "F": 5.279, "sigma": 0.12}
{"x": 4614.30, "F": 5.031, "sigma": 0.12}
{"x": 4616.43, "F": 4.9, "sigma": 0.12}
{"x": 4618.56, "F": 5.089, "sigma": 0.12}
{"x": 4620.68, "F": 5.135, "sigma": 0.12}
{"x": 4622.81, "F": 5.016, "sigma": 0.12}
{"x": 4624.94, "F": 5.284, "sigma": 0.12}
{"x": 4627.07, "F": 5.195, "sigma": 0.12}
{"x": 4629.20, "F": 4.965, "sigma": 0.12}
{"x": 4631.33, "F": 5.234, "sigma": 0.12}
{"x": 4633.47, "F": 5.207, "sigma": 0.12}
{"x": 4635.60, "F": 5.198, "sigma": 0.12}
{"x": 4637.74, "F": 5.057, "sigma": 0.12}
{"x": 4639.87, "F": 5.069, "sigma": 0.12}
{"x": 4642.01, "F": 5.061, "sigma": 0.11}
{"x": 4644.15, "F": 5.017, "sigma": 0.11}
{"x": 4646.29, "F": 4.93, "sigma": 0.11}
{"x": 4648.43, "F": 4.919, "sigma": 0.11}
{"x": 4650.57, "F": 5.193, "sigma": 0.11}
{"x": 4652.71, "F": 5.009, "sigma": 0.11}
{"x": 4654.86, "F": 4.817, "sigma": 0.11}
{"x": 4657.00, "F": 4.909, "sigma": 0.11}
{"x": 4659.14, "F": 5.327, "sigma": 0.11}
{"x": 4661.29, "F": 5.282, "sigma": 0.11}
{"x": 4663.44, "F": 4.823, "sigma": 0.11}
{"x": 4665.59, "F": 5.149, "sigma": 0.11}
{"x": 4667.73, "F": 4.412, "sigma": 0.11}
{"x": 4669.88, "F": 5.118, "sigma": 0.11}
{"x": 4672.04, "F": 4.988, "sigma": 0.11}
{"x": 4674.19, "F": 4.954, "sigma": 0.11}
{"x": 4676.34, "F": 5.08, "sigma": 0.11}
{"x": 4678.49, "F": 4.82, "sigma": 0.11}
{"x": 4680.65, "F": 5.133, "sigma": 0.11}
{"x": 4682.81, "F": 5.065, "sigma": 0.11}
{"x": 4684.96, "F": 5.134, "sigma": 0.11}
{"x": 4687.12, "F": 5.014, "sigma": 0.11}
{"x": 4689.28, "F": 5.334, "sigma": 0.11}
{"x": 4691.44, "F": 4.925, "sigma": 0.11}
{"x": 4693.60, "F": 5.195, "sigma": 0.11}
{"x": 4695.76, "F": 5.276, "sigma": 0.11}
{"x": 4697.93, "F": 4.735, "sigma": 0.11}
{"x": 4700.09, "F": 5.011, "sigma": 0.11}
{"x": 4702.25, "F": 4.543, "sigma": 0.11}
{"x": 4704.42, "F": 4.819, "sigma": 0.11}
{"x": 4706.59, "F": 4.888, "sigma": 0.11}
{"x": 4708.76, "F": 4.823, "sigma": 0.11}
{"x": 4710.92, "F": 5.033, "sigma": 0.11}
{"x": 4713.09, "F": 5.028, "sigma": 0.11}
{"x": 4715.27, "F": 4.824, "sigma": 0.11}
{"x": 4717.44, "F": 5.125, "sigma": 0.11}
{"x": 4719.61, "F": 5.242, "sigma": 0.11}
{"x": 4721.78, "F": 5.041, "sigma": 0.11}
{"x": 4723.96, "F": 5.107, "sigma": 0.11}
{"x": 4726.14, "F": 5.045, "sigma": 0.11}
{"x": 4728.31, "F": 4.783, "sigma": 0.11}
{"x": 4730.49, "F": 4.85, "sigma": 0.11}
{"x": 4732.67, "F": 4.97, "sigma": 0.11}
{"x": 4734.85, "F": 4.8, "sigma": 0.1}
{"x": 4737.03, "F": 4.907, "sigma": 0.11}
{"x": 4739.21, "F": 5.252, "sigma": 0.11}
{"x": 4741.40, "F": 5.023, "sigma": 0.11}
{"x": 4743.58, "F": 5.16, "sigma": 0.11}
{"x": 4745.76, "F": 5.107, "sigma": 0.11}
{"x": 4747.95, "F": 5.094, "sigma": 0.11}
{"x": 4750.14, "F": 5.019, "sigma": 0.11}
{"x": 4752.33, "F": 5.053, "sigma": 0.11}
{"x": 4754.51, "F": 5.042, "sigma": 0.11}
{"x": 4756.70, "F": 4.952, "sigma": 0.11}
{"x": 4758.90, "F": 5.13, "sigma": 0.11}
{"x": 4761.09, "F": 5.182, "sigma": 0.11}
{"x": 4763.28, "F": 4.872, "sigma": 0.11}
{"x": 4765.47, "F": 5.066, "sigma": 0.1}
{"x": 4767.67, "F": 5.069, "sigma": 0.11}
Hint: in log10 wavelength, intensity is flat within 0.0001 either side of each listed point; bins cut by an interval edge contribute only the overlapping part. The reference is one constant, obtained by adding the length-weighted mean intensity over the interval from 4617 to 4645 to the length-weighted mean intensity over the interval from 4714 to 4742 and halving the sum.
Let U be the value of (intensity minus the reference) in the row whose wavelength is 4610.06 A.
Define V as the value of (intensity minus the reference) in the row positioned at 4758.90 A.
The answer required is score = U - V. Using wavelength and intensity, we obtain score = 0.04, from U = 0.112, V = 0.1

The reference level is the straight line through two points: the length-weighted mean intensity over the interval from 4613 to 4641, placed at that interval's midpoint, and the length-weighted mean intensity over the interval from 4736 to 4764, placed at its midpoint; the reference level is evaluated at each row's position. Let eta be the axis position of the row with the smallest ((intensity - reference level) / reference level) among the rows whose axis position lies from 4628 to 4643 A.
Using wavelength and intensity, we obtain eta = 4629.20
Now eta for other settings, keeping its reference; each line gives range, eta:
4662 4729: 4667.73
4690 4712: 4702.25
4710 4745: 4728.31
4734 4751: 4734.85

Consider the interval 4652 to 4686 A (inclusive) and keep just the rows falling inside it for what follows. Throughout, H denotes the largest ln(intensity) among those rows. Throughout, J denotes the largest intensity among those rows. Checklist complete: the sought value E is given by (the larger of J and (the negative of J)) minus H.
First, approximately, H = 1.67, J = 5.327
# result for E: 3.65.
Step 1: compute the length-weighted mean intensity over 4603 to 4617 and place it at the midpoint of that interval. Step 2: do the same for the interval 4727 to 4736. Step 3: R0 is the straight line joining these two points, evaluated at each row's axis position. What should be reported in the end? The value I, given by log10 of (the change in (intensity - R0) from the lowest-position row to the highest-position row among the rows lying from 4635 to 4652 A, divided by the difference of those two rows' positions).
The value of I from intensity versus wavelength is -2.90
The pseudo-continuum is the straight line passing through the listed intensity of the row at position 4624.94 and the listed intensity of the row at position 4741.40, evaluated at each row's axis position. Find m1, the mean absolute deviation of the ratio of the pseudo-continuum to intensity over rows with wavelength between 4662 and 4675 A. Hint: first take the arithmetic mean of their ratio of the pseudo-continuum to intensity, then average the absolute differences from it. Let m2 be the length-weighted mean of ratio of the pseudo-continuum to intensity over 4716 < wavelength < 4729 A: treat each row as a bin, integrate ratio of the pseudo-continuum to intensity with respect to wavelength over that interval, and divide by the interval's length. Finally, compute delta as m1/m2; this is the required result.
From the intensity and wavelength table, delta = 0.045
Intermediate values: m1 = 0.045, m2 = 1.002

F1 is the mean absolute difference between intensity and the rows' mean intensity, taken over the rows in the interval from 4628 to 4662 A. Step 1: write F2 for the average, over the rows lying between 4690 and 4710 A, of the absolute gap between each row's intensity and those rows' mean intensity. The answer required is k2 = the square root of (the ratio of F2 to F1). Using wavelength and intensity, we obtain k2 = 1.16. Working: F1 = 0.124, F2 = 0.168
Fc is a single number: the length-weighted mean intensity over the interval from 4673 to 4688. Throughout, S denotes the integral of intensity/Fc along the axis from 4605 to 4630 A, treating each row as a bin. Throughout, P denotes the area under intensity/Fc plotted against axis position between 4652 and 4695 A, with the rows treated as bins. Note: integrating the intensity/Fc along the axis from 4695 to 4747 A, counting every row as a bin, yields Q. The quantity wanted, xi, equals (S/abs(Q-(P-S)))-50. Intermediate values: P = 43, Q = 51.4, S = 25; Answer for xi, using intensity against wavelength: -49.2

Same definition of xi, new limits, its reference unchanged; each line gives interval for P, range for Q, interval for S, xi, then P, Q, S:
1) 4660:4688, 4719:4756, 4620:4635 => -49.4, 28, 37.0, 15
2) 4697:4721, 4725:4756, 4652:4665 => -49.4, 23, 30.9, 13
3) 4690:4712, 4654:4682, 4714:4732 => -49.3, 22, 27.8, 18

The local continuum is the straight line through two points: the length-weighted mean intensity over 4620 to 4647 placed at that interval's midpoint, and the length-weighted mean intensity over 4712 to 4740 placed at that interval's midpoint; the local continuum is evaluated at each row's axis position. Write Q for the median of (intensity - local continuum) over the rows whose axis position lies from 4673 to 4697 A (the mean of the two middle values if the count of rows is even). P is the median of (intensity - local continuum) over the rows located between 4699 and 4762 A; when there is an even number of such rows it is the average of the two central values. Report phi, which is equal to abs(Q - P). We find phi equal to 0.016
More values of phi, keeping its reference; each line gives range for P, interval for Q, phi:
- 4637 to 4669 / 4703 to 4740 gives 0.057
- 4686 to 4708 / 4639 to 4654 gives 0.005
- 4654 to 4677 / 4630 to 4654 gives 0.037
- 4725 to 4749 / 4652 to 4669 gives 0.168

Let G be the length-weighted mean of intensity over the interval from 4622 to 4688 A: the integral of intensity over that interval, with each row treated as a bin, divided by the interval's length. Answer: 5.04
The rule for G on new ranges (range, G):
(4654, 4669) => 4.97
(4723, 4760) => 5.02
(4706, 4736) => 4.97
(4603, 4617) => 5.05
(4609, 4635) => 5.13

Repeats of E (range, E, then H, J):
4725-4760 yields 3.59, 1.66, 5.252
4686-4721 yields 3.66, 1.67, 5.334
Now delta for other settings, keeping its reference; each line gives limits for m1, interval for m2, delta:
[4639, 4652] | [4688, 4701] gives 0.015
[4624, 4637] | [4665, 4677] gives 0.014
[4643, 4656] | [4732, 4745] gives 0.019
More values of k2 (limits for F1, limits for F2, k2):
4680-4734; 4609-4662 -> 0.91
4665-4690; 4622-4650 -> 0.83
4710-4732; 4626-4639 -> 0.88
